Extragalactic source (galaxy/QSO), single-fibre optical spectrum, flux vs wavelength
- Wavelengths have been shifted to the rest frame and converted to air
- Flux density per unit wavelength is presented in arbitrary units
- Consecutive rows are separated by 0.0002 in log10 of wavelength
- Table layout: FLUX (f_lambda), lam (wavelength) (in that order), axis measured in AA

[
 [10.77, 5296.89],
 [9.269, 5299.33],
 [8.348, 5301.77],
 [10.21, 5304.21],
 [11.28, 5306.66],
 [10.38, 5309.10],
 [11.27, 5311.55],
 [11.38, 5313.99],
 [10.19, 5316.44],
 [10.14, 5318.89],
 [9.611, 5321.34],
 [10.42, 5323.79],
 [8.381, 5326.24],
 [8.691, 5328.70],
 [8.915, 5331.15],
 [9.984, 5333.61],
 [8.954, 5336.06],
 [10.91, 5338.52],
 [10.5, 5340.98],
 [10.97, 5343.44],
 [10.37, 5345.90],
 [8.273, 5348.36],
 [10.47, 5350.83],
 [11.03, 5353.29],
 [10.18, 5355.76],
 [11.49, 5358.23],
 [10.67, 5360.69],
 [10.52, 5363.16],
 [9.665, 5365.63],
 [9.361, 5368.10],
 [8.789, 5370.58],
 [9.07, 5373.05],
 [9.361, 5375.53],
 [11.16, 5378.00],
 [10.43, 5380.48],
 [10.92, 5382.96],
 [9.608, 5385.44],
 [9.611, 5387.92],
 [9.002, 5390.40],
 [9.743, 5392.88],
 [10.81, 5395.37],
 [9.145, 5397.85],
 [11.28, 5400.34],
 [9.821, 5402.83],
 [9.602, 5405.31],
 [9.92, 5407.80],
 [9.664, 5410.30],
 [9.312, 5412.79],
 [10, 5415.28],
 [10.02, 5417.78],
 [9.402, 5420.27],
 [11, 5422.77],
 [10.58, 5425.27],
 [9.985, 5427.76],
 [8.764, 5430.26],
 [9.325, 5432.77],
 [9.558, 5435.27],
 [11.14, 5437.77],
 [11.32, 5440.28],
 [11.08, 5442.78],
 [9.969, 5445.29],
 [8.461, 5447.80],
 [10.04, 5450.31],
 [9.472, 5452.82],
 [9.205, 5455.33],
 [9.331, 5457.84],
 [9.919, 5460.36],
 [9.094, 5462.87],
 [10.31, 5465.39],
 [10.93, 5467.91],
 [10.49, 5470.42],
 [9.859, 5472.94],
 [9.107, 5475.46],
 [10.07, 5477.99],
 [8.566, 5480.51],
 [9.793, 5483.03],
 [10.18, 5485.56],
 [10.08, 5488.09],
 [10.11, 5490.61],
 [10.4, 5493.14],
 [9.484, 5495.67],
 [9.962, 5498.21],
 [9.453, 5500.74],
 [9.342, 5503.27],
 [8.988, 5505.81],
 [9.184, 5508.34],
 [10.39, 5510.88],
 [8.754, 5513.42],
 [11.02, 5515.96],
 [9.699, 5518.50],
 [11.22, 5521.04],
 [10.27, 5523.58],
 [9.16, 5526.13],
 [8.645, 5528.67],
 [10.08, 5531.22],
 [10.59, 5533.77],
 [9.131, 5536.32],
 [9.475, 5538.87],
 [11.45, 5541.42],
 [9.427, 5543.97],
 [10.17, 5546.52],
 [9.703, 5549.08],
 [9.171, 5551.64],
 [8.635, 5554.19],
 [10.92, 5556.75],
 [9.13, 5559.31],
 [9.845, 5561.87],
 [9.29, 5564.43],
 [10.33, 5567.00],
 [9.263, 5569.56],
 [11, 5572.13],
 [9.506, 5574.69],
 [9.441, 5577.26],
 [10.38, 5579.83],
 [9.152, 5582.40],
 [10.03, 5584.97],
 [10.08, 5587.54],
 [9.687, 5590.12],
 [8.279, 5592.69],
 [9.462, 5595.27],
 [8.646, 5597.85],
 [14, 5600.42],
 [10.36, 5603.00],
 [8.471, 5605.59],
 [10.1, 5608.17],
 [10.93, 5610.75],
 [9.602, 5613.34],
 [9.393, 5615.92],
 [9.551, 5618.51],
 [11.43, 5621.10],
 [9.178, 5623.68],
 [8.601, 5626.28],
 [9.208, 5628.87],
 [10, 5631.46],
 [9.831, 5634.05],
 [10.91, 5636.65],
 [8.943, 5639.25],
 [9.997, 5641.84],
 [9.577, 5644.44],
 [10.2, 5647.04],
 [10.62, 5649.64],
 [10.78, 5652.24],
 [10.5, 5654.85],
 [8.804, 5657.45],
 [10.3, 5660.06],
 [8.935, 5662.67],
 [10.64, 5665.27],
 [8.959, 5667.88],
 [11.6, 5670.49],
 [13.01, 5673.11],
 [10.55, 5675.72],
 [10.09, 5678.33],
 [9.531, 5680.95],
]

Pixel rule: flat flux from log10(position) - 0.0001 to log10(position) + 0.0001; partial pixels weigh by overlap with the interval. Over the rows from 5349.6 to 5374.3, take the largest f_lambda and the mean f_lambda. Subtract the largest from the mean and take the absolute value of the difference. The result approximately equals 1.37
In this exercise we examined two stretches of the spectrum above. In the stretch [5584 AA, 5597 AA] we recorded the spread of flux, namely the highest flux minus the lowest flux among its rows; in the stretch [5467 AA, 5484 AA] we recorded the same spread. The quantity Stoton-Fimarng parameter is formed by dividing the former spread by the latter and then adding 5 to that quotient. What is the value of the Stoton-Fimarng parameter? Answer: 5.8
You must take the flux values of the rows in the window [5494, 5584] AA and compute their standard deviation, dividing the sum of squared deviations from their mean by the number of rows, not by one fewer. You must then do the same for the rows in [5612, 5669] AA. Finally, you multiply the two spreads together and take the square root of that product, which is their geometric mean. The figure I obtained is 0.75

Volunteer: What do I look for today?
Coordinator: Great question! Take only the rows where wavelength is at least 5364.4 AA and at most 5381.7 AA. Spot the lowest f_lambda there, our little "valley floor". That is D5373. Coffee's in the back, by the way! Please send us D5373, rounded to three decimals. 8.789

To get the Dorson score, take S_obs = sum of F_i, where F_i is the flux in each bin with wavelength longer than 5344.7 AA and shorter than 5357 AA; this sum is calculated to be 50.3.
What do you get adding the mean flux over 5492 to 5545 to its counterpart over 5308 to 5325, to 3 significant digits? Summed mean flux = 20.3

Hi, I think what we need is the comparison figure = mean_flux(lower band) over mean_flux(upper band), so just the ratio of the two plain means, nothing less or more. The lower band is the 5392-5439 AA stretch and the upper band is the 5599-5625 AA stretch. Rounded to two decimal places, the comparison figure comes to 0.97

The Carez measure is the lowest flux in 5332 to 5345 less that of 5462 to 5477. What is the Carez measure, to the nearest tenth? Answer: -0.1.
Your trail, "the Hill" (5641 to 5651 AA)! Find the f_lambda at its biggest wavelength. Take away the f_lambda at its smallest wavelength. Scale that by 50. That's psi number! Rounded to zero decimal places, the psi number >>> 31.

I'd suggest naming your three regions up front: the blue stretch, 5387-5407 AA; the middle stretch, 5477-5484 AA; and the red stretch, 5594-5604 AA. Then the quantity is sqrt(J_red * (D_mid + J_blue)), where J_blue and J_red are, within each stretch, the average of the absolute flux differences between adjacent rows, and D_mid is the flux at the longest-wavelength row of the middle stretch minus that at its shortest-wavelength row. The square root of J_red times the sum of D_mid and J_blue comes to 1.7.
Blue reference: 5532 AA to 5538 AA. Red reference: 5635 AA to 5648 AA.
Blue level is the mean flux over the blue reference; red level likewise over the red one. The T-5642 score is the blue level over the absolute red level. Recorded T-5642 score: 0.99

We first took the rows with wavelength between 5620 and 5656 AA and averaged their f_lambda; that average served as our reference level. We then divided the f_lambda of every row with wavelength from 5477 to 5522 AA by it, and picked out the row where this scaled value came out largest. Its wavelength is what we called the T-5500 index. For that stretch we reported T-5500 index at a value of 5521.04 AA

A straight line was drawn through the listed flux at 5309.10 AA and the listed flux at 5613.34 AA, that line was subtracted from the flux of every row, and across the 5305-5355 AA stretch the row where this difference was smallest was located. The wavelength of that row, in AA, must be 5348.36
